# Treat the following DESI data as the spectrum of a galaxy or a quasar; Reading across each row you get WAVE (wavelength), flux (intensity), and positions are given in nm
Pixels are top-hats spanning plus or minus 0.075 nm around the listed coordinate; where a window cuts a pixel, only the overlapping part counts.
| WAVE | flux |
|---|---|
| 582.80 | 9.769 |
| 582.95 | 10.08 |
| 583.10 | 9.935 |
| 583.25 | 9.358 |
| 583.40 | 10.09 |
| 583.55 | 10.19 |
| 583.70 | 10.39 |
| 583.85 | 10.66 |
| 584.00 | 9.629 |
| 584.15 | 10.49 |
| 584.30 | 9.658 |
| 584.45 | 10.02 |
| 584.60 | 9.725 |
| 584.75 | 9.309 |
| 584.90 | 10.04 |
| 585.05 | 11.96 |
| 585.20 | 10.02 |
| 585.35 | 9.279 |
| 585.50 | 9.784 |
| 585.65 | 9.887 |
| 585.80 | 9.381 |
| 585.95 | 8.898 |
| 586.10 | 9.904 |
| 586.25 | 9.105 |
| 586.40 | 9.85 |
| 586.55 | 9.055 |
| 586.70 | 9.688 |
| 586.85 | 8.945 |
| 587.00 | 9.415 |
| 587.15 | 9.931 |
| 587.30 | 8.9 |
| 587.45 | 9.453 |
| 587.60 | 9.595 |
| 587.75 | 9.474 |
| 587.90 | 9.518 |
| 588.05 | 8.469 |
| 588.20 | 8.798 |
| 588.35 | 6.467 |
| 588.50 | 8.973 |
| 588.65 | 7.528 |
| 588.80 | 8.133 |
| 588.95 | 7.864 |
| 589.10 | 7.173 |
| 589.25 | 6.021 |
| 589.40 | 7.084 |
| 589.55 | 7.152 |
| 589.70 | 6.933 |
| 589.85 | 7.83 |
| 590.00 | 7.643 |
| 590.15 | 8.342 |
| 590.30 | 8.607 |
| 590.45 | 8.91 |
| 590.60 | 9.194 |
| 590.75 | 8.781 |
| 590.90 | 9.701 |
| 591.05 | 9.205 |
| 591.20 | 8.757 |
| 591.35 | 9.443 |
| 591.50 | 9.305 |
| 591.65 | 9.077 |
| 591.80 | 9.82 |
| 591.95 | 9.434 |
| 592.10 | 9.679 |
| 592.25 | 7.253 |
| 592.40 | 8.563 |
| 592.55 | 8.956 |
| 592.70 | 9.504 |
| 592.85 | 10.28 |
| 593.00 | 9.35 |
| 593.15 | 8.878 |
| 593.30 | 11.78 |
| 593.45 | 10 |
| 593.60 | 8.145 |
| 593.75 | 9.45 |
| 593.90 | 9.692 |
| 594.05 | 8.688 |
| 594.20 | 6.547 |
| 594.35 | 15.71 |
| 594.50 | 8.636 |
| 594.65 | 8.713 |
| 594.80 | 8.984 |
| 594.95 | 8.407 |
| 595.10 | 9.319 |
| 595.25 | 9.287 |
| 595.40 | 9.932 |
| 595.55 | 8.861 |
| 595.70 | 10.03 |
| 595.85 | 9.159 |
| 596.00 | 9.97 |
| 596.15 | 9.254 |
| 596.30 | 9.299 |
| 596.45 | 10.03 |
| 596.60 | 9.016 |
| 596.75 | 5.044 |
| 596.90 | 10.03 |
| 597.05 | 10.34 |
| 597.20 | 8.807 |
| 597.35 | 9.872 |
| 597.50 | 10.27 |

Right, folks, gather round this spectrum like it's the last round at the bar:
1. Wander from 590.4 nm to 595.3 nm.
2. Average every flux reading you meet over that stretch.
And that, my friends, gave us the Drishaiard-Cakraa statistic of 9.3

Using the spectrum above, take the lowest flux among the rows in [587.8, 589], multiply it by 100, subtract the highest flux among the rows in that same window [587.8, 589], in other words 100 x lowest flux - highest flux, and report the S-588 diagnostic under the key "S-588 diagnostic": 637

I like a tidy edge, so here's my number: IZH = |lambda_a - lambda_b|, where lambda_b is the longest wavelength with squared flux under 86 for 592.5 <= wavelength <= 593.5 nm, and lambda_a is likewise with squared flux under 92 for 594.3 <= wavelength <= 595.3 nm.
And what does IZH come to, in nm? 2.10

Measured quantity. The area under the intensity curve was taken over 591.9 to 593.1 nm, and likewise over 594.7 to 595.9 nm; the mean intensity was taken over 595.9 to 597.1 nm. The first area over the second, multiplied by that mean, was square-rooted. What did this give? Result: 3.00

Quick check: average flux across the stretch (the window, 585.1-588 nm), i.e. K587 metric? 9.5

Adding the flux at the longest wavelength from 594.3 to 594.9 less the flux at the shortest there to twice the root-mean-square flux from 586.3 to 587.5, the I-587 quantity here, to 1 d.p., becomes 12.1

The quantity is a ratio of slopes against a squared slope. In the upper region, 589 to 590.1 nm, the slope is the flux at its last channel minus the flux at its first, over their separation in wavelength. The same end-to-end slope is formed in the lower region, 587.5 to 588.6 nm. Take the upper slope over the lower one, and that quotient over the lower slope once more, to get 1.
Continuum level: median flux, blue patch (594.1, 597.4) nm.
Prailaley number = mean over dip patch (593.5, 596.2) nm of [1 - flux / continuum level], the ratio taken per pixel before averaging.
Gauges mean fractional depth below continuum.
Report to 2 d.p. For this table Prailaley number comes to -0.01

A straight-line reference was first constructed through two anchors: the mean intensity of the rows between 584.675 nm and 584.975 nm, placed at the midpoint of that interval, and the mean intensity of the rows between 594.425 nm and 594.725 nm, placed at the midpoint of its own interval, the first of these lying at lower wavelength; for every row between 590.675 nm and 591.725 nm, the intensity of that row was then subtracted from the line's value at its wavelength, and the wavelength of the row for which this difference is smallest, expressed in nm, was 590.90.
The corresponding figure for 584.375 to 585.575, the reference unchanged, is 585.05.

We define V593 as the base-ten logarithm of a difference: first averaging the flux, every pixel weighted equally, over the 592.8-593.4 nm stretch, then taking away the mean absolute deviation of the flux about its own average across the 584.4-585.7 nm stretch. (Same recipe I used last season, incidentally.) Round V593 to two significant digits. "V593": 0.98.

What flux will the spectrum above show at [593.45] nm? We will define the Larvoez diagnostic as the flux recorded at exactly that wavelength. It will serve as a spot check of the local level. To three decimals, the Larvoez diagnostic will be 10.000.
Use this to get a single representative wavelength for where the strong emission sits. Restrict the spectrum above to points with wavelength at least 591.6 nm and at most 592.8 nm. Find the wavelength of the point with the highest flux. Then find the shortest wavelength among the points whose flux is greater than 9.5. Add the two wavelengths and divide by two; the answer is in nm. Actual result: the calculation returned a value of 591.80 nm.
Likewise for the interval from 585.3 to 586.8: 585.80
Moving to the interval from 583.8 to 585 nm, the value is 583.85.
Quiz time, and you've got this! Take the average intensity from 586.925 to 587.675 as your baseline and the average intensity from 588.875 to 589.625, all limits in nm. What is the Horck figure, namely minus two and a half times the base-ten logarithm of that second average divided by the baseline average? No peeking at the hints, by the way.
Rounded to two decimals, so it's 0.32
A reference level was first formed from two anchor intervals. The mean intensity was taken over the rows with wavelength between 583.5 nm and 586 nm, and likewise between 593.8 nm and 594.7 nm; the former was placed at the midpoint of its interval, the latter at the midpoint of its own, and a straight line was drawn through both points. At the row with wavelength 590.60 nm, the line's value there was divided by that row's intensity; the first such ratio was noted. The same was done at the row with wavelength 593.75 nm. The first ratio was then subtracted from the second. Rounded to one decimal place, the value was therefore 0.0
